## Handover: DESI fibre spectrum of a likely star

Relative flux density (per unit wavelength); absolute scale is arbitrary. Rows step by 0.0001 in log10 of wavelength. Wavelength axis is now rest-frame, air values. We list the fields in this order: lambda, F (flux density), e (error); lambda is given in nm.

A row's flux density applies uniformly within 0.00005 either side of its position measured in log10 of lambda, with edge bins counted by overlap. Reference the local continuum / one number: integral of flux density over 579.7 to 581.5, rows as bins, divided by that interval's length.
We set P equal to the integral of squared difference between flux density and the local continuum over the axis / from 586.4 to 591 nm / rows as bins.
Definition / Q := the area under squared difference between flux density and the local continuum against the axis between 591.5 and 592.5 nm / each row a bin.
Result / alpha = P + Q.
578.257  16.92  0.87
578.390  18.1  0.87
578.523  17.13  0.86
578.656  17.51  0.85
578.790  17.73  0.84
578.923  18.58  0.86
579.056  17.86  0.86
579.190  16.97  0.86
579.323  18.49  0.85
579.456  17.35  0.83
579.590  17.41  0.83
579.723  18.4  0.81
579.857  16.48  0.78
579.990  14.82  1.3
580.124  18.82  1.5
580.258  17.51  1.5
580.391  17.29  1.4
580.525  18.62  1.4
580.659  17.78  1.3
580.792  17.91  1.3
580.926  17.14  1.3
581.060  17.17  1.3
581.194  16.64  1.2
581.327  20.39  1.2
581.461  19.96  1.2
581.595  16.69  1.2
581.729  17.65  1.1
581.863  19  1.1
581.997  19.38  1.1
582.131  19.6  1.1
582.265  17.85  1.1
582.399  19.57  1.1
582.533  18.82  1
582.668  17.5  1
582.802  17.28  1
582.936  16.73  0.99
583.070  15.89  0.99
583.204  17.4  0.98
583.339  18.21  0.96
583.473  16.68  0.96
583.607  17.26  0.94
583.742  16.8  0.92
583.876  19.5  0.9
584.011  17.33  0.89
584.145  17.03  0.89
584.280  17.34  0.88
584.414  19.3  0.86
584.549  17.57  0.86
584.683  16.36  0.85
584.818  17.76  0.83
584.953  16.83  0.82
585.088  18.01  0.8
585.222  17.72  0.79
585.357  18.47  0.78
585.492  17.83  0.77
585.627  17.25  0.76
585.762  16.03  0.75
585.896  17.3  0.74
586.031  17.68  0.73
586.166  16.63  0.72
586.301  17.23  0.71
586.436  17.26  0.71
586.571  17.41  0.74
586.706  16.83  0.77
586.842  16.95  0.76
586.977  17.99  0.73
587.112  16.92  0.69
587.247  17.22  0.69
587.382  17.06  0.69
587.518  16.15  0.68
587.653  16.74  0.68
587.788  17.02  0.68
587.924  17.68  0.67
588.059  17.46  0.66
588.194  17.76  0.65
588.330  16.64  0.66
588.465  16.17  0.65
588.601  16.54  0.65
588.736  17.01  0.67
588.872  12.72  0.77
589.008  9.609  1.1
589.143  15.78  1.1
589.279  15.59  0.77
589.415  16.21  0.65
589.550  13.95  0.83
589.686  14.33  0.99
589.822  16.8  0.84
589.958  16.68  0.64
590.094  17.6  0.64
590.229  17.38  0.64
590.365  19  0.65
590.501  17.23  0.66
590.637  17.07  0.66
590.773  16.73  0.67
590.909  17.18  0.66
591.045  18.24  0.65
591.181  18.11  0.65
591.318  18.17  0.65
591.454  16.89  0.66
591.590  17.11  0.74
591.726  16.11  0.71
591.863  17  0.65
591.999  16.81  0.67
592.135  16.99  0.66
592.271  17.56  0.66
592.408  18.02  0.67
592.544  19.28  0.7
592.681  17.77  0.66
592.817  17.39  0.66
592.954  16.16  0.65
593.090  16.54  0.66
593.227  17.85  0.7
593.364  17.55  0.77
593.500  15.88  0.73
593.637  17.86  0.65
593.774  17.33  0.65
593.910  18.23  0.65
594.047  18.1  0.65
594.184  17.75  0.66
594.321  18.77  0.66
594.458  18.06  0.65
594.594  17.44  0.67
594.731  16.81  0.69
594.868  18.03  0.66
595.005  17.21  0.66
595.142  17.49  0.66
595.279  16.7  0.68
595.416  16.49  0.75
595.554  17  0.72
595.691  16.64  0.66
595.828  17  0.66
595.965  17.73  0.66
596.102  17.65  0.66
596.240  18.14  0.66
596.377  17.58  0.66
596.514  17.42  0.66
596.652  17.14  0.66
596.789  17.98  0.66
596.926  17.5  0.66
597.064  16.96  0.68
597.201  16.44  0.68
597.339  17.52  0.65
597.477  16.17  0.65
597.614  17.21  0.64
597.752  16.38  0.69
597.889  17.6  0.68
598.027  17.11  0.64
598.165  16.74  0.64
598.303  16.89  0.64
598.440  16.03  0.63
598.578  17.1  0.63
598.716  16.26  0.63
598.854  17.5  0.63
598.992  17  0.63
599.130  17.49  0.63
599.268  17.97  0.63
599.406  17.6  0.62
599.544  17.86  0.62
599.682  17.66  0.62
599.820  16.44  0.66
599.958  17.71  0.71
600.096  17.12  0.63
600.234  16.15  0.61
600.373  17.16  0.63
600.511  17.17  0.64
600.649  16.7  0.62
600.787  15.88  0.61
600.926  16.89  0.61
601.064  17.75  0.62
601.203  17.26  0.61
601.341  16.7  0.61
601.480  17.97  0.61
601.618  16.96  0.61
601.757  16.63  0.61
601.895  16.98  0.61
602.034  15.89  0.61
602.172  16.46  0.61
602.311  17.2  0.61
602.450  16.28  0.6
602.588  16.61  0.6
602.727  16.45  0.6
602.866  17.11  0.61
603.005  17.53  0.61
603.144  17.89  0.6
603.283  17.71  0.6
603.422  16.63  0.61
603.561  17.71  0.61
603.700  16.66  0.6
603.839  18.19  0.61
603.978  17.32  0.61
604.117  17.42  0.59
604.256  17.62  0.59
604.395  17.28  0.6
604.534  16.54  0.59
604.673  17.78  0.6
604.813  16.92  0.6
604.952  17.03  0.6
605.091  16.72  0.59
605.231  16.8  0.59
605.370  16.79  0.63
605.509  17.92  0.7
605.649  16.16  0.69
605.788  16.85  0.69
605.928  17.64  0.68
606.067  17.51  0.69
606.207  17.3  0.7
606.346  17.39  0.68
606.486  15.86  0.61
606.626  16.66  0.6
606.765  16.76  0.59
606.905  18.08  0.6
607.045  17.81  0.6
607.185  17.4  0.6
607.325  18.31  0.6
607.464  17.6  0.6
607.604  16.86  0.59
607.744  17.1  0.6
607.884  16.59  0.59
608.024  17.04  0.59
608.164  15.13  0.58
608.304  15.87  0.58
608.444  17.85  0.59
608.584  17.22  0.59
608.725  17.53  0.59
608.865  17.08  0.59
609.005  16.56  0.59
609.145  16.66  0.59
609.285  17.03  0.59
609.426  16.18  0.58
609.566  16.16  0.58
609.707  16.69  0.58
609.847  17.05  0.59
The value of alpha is 20.6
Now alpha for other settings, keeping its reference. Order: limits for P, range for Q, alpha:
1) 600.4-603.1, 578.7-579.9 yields 3.3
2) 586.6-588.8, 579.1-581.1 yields 3.7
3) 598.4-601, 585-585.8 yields 2.6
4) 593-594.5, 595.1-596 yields 1.6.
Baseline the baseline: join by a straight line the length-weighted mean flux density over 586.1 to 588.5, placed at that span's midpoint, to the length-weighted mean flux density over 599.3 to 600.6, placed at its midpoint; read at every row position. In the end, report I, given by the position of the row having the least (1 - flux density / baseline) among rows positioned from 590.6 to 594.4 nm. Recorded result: 592.544 nm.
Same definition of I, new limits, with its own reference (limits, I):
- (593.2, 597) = 594.321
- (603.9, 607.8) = 607.325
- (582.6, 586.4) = 583.876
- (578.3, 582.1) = 581.327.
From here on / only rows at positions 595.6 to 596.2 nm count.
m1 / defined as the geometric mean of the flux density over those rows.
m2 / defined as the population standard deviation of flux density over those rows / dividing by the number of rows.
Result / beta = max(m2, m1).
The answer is 17.2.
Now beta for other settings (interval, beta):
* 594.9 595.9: 16.9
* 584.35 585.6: 17.7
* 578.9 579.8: 17.9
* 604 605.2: 17.2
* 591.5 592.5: 17.1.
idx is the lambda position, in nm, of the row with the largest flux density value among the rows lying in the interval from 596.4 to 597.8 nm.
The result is 596.789 nm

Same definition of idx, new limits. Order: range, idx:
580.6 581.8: 581.327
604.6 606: 605.509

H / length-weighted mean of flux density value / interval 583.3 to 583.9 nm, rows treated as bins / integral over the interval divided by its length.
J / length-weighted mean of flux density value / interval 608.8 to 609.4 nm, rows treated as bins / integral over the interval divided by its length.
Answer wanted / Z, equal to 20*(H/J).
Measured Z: 20.9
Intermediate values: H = 17.55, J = 16.8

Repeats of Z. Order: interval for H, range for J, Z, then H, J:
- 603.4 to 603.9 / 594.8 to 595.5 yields 20.2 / 17.34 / 17.2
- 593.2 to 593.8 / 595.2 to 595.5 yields 20.8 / 17.24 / 16.6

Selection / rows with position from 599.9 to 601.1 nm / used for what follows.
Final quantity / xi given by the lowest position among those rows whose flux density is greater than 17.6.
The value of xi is 599.958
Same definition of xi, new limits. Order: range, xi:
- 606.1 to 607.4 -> 606.905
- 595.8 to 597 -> 595.965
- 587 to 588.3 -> 587.924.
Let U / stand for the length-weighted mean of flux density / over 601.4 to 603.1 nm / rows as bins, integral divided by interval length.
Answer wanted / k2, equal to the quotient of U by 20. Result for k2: 0.84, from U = 16.9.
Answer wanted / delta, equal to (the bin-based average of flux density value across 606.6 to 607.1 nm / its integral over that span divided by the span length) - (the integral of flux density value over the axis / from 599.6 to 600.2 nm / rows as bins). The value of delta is 7.1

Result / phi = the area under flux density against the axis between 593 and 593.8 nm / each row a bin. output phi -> 13.7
